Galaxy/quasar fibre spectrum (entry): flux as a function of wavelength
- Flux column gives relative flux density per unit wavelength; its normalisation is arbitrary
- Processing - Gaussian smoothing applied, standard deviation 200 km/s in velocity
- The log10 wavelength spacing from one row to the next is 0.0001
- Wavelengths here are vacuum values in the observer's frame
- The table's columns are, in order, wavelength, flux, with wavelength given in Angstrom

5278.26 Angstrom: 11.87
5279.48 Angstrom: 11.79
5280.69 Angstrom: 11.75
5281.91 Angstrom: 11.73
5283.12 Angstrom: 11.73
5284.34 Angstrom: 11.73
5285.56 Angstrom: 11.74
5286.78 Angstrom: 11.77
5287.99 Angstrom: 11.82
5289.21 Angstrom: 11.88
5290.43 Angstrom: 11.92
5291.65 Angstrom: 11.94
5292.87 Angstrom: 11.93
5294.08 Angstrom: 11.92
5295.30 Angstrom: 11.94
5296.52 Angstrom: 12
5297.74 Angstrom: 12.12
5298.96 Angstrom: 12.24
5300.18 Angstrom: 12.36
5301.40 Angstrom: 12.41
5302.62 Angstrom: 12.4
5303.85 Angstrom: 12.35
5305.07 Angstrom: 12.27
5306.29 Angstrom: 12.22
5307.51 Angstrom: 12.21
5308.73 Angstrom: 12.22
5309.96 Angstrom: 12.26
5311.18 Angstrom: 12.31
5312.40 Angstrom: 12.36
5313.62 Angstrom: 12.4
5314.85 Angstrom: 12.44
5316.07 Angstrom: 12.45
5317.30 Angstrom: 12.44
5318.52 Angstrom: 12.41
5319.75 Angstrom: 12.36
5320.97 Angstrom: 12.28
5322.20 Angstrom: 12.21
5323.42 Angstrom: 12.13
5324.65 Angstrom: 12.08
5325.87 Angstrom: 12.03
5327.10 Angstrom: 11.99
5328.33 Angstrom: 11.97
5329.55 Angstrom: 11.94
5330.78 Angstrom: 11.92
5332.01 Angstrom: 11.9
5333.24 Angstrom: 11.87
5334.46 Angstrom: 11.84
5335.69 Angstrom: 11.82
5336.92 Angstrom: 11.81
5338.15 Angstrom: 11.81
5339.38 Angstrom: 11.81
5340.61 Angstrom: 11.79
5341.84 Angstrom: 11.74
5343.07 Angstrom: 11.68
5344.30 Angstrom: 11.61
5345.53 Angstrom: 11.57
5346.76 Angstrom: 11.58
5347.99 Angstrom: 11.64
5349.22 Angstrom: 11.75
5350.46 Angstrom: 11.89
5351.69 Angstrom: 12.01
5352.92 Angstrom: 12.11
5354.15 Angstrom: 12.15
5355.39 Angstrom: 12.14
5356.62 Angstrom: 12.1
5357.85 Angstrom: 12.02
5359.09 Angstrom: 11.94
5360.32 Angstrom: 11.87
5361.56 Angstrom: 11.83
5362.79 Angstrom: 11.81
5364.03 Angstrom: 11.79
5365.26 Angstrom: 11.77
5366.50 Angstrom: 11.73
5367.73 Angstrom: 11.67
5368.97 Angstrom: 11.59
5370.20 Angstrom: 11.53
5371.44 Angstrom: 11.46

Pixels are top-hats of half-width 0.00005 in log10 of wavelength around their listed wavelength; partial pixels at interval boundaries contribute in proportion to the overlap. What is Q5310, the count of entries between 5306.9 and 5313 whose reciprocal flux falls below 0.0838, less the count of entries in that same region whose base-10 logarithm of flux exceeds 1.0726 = 0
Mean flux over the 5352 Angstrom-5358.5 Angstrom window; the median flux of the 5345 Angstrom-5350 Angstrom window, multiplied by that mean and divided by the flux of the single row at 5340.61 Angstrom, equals 11.9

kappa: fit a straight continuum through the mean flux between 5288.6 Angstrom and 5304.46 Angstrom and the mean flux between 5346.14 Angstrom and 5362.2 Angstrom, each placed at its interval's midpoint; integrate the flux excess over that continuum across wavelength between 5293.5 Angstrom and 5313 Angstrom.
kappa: 3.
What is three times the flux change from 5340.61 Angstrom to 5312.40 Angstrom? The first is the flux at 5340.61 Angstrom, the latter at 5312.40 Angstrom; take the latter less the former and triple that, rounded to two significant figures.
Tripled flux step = 1.7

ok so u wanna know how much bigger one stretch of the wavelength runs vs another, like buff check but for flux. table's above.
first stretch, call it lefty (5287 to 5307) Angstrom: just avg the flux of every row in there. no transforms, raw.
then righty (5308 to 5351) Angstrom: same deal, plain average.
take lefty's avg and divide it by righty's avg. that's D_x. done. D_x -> 1.01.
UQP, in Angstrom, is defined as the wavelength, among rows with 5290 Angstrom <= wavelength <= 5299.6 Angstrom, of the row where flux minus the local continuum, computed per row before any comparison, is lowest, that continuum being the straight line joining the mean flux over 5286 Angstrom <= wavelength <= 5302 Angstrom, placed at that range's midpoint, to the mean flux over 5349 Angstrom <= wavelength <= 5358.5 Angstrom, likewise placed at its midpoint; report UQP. 5294.08 Angstrom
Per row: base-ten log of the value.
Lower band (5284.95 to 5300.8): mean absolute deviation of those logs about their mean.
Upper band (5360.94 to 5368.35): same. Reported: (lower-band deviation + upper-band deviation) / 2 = 0.0032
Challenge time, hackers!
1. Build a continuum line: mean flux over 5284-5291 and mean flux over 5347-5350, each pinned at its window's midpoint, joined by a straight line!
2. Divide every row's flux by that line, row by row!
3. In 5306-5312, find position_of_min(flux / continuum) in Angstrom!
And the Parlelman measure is 5307.51 Angstrom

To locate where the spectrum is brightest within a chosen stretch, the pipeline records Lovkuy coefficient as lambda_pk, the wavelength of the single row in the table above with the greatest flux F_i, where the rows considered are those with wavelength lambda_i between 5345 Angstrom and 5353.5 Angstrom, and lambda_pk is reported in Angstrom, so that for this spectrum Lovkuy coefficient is 5352.92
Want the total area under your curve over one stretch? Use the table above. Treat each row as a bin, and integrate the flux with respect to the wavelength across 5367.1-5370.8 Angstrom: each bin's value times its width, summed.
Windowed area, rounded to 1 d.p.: 43.0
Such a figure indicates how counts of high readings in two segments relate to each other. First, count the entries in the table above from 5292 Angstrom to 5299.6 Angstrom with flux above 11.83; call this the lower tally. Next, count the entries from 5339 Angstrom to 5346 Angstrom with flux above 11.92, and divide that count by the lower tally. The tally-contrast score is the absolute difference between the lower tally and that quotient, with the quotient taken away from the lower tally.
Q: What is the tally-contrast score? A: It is 6.00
